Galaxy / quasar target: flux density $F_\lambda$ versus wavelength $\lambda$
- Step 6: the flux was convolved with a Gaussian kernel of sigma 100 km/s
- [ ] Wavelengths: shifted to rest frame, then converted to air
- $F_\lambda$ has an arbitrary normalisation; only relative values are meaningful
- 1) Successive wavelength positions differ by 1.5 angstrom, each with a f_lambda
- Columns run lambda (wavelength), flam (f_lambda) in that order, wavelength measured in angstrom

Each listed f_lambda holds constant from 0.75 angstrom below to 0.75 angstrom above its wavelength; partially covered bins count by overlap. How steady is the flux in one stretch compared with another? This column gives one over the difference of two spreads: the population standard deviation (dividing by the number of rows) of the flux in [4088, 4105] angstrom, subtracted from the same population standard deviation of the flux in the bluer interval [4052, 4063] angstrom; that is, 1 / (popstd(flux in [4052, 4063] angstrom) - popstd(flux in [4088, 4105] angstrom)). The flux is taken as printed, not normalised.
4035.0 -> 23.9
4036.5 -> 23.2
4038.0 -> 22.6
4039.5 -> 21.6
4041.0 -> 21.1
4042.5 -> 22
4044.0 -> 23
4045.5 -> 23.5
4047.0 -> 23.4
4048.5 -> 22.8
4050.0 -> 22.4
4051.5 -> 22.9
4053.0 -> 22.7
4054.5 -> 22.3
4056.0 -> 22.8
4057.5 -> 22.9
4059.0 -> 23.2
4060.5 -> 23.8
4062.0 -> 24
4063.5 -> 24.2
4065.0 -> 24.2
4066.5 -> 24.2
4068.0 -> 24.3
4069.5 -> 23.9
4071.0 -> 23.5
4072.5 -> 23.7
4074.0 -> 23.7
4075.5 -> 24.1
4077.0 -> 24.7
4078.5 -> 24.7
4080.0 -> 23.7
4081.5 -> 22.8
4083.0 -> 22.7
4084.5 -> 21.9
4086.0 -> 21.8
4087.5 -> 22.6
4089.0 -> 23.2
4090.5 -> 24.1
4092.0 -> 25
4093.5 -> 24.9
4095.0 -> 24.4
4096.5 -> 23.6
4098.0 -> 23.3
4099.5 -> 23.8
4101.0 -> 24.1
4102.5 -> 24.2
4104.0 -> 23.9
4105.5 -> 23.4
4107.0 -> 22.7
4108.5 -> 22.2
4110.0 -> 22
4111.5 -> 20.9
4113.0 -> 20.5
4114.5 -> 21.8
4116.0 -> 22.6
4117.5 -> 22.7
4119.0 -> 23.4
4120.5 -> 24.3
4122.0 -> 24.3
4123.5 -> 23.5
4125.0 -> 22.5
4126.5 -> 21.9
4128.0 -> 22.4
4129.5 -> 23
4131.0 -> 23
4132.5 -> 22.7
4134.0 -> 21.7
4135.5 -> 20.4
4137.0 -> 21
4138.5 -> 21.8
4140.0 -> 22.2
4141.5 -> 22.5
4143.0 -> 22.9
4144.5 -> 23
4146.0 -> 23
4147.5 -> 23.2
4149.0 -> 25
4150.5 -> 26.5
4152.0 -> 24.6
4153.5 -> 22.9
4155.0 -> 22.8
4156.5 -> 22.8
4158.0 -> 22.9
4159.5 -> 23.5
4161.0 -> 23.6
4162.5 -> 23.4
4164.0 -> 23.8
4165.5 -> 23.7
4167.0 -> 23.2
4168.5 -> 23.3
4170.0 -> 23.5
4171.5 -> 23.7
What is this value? 71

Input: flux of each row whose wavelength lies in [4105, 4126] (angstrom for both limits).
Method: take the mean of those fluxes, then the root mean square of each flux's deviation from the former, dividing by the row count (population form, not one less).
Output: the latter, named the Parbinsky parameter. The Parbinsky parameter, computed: 1.1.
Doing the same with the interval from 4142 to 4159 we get 1.2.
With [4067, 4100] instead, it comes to 0.9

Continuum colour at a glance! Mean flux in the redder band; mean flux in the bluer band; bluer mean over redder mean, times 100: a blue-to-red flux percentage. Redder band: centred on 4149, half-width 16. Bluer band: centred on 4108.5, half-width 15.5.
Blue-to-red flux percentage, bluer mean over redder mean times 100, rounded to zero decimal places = 101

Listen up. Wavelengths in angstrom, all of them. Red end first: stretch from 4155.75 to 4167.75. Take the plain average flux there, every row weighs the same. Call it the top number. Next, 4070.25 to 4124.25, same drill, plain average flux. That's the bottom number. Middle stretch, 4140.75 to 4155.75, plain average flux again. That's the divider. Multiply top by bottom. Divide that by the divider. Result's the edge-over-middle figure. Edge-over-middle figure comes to 23.0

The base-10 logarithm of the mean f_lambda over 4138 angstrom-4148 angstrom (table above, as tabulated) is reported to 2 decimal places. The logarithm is 1.36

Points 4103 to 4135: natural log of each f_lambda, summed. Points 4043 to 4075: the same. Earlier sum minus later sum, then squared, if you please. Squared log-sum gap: 0.50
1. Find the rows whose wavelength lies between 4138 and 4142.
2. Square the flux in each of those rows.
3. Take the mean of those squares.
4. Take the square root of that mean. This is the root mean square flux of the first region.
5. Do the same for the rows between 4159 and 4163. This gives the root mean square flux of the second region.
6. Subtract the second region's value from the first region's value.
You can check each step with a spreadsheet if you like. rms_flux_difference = -1.3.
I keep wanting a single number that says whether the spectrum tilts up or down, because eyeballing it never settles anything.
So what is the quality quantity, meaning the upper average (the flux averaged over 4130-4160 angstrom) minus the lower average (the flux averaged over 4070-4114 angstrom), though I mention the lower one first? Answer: -0.4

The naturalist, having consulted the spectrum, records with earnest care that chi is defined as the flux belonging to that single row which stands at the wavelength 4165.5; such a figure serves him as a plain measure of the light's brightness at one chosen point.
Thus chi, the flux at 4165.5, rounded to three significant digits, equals 23.7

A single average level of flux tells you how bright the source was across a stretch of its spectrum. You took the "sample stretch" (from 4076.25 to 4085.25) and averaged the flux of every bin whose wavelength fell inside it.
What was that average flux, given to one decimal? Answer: 23.4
